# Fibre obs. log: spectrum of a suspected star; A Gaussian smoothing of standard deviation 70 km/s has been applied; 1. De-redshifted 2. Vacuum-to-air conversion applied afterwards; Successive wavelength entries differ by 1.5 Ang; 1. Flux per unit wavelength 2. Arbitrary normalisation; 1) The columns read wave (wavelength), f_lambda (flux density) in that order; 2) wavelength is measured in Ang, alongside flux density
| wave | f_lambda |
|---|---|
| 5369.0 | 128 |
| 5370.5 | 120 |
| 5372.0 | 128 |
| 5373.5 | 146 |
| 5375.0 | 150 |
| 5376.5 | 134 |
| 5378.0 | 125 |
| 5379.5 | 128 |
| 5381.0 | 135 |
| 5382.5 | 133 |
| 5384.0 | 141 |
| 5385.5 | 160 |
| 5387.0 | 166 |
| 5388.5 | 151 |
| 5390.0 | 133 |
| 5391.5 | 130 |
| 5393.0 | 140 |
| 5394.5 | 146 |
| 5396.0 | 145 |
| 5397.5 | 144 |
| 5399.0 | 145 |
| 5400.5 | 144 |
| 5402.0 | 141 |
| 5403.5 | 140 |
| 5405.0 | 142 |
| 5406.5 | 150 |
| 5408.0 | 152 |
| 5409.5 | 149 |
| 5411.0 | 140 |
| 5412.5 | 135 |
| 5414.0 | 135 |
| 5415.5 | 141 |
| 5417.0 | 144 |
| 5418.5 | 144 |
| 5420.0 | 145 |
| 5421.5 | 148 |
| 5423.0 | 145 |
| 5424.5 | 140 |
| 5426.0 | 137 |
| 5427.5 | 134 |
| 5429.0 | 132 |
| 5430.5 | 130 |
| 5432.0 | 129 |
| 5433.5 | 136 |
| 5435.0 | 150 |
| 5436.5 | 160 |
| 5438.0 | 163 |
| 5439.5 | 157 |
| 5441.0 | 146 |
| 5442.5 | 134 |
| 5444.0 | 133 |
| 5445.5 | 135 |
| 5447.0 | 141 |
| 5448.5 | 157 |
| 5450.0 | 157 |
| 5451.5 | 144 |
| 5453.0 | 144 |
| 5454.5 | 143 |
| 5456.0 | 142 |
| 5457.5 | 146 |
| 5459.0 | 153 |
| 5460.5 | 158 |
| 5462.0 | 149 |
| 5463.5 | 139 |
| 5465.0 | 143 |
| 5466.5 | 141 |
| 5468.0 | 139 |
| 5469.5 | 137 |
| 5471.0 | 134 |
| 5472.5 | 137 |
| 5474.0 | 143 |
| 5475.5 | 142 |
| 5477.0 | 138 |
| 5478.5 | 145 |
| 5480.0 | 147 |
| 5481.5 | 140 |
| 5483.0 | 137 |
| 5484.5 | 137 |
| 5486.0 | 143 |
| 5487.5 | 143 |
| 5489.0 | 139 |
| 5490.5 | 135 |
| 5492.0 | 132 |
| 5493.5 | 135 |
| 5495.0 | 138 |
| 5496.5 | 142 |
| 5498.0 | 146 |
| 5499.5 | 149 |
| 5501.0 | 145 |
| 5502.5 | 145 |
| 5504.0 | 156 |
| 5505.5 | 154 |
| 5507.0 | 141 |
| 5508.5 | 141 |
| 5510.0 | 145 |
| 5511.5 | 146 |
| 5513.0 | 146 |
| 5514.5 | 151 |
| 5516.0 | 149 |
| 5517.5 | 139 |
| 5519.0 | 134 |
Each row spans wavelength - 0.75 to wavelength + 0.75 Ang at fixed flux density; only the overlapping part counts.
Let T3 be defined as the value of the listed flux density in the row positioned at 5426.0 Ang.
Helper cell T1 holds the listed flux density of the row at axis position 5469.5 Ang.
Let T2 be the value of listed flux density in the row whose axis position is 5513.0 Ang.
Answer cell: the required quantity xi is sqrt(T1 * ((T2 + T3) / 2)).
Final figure 139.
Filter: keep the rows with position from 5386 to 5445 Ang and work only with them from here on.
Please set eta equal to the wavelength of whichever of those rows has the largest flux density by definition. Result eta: 5387.0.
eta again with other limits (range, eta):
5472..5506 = 5504.0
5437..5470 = 5438.0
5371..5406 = 5387.0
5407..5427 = 5408.0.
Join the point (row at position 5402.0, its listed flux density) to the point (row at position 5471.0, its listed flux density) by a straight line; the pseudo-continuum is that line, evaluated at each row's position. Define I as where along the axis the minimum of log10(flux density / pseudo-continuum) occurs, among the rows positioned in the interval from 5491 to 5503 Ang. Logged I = 5492.0 Ang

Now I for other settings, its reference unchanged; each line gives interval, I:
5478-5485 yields 5483.0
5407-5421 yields 5412.5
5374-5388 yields 5378.0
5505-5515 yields 5507.0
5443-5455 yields 5444.0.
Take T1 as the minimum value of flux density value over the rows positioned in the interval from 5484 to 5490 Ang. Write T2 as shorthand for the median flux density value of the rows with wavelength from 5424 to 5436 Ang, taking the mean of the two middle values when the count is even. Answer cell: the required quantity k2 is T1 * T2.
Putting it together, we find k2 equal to 18495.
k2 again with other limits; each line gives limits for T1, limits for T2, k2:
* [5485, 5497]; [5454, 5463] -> 19470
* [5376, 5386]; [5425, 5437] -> 16875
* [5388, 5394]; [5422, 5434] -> 17550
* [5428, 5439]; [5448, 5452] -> 20253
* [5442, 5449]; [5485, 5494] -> 18221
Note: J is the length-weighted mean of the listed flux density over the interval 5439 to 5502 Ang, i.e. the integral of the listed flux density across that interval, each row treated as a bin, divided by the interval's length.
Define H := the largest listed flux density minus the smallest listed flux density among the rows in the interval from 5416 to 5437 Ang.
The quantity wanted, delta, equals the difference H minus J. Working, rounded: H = 31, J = 142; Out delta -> -111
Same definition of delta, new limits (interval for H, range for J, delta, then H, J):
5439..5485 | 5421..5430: -114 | 25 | 139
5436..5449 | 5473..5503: -111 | 30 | 141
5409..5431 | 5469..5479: -120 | 19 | 139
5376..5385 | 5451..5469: -129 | 16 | 145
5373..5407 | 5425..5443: -101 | 41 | 142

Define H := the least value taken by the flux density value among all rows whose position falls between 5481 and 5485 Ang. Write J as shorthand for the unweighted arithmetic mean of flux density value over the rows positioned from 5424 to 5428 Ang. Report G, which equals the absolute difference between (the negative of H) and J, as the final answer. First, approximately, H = 137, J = 137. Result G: 274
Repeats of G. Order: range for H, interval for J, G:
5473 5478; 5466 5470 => 277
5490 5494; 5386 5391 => 282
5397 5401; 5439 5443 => 290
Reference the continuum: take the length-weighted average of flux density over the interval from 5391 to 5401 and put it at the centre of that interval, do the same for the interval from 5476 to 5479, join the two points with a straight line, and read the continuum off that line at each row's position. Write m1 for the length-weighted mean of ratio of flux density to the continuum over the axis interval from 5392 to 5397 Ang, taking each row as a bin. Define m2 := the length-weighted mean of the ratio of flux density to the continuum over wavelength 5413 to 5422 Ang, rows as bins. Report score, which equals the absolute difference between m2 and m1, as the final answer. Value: 0.002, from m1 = 1.01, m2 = 1.00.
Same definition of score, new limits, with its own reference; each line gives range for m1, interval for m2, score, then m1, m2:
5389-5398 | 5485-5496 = 0.005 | 0.98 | 0.98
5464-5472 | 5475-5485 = 0.016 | 0.98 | 1.00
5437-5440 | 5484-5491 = 0.141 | 1.13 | 0.99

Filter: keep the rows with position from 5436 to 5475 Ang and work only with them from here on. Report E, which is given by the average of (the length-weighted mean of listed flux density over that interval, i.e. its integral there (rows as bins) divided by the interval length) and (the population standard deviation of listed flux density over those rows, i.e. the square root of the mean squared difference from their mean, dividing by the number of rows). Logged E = 76.9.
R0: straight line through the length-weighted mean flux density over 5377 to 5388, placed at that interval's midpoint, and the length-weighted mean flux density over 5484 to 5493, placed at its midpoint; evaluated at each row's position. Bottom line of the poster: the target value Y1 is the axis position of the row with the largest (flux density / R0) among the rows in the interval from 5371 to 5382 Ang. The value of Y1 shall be 5375.0 Ang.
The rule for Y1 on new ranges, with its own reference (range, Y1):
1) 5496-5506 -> 5504.0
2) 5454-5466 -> 5460.5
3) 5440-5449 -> 5448.5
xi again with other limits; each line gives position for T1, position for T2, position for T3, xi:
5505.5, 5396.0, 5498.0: 150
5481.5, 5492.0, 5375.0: 140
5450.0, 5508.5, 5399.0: 150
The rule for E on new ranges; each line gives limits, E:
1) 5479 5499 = 72.0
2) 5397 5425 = 73.9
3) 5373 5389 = 77.5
